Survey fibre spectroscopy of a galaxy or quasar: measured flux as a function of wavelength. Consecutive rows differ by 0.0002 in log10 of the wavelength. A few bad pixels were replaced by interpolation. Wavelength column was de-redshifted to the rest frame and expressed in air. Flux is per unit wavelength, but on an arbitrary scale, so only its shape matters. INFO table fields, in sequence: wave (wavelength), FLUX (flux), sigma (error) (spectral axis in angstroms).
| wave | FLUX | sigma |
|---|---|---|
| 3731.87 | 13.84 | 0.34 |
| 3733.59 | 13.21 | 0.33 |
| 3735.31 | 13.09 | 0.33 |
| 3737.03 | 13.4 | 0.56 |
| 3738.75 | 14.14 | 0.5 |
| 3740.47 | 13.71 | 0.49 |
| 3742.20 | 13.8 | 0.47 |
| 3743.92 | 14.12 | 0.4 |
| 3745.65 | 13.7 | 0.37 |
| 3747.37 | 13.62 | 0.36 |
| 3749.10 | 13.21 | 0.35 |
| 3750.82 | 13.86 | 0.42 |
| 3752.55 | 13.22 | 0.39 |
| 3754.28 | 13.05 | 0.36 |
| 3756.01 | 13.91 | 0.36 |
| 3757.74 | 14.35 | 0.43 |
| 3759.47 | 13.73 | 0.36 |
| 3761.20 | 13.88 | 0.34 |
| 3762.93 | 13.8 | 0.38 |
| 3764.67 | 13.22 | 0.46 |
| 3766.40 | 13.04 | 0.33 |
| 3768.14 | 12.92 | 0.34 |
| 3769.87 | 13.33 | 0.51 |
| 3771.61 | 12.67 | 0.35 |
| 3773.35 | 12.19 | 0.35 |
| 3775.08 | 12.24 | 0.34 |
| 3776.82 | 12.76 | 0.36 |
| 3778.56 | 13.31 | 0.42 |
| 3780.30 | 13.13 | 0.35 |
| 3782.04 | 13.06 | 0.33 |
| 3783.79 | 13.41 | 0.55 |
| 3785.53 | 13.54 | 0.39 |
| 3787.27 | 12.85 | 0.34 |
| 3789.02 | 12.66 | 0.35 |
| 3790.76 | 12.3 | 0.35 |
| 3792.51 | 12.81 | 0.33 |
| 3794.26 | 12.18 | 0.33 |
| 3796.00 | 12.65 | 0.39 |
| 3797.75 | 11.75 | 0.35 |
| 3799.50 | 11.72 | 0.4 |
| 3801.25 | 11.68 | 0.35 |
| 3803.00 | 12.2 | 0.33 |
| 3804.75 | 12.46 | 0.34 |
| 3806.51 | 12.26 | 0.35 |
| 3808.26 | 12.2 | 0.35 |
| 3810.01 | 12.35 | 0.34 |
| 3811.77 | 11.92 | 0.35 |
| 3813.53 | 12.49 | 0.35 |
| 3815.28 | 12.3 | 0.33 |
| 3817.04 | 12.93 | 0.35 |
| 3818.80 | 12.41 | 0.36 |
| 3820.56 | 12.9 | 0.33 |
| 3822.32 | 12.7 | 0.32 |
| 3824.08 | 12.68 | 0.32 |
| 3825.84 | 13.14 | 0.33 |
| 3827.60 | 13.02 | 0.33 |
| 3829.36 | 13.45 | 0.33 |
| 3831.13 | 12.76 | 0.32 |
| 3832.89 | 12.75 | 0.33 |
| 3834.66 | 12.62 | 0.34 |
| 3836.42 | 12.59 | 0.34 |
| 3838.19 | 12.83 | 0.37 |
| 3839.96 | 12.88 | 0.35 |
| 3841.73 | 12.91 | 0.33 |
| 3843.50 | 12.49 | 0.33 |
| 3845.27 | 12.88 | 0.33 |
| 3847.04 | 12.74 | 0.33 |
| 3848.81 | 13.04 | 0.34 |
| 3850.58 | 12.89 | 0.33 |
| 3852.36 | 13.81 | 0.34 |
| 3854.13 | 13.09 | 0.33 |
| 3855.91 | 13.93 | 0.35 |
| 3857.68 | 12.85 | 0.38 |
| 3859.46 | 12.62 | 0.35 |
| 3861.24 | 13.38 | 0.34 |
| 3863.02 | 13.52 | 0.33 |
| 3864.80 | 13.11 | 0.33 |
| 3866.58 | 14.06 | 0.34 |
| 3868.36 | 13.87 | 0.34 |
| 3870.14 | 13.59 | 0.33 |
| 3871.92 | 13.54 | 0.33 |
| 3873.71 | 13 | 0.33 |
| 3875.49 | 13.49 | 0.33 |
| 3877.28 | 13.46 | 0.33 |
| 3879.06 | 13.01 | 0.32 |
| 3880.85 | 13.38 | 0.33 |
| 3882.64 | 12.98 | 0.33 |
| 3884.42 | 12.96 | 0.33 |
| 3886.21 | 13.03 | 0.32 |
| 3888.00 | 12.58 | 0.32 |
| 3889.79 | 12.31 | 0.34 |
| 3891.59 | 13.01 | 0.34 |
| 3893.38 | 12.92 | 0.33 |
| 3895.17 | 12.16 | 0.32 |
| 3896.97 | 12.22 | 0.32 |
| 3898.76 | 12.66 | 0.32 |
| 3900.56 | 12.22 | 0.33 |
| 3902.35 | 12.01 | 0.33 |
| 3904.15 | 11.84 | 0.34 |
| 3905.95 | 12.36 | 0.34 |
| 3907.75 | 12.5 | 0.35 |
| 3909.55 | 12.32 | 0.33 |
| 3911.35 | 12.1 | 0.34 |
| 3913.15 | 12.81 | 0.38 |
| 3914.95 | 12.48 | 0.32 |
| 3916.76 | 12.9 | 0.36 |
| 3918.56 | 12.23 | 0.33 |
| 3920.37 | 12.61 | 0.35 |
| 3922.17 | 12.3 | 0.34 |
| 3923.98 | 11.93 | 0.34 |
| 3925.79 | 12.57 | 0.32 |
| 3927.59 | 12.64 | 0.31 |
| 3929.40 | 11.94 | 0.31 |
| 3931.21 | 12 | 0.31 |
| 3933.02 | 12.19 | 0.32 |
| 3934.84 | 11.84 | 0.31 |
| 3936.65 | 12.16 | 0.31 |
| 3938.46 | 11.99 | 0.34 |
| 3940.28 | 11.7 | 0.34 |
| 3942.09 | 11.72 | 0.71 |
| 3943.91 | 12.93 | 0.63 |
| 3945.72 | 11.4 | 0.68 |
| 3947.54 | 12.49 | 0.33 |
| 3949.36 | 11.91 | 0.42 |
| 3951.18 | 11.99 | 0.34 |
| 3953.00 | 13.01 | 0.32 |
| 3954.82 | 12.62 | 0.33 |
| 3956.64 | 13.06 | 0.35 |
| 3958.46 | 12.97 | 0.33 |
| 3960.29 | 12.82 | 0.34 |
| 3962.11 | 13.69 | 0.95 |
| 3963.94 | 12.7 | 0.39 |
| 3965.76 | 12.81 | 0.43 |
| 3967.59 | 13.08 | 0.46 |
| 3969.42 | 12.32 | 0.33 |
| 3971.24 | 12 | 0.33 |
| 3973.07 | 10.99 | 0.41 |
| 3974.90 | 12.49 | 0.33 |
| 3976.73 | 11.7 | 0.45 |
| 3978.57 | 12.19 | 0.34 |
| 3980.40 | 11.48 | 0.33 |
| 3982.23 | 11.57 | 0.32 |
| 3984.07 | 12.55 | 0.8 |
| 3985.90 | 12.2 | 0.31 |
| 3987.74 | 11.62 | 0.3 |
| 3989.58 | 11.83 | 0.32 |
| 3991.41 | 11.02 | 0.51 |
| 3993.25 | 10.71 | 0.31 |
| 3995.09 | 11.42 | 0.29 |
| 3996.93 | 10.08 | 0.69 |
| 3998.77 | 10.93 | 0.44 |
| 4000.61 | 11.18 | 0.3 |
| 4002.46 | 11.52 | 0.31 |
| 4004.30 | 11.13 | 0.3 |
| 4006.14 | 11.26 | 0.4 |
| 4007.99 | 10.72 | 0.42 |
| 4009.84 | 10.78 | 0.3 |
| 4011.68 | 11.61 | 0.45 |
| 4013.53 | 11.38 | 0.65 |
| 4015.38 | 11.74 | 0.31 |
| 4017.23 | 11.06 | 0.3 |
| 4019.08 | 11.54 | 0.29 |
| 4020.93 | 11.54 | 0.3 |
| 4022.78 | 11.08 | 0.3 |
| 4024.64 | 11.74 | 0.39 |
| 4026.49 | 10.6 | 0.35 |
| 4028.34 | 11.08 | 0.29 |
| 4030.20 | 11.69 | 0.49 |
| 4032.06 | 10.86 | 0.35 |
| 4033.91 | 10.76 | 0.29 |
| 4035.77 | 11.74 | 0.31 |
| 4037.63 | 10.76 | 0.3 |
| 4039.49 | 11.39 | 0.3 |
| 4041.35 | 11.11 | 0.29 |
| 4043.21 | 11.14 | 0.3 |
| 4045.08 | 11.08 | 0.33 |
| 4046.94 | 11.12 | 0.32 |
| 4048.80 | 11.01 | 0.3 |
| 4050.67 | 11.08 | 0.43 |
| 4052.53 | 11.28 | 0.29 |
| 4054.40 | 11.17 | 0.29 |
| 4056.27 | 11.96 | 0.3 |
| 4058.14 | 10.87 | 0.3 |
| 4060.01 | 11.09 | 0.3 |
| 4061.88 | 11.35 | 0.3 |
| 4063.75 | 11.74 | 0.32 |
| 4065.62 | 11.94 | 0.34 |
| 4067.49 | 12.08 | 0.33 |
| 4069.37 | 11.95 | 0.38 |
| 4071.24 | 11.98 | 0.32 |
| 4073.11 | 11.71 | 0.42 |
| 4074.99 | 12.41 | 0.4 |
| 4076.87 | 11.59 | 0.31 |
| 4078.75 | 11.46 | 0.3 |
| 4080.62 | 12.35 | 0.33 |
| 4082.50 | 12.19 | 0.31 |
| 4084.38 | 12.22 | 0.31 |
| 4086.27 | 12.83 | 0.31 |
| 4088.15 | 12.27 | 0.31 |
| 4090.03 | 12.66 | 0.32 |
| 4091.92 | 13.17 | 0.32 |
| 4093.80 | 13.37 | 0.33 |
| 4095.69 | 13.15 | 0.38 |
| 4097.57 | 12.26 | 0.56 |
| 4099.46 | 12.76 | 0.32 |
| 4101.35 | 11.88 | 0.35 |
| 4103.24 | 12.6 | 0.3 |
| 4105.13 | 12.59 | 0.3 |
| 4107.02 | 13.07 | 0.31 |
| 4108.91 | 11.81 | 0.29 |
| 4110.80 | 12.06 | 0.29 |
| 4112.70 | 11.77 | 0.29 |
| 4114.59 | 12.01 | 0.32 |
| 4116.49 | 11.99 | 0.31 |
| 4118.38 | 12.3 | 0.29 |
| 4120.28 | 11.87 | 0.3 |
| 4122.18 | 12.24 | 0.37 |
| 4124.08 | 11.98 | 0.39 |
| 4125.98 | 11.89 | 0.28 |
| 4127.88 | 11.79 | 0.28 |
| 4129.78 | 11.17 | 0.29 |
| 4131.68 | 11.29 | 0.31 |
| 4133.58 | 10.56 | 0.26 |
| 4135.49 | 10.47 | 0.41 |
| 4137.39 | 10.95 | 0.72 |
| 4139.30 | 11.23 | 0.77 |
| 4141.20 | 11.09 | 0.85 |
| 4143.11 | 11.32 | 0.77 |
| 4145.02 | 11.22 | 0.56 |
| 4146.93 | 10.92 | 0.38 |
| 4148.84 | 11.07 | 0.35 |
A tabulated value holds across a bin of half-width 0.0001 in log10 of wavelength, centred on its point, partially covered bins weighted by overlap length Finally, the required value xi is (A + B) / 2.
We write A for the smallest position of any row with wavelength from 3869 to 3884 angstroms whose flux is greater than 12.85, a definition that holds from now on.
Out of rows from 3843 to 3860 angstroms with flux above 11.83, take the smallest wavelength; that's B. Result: 3856.8 angstroms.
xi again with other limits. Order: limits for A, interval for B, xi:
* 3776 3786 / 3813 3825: 3796.0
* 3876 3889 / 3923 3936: 3900.6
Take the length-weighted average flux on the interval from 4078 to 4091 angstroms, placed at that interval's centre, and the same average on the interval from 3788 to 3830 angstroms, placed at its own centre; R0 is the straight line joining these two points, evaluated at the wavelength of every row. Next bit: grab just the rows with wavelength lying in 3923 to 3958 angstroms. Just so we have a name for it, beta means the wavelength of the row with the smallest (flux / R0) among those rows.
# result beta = 3945.72 angstroms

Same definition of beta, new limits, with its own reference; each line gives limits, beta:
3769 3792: 3773.35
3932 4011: 3996.93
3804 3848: 3811.77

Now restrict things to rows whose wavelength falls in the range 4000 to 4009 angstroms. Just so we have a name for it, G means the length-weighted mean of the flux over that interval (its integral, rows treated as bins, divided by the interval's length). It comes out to 11.1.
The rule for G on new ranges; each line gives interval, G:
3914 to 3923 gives 12.5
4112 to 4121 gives 12.0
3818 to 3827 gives 12.8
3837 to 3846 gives 12.8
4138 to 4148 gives 11.1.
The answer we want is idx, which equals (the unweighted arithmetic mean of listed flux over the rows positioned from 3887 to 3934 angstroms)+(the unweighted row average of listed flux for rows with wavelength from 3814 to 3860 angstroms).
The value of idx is 25.3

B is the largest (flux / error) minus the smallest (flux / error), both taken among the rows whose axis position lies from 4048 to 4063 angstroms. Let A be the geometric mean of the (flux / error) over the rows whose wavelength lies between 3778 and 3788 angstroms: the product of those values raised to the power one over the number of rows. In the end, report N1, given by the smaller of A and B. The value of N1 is 14.1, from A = 33.9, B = 14.1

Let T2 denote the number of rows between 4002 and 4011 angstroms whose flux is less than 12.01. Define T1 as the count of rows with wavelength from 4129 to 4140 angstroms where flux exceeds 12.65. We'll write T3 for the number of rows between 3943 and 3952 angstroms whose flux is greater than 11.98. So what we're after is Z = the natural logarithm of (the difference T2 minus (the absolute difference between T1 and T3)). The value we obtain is 0.7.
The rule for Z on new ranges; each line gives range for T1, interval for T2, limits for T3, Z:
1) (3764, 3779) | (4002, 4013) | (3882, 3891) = 1.4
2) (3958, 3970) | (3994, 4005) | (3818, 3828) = 1.8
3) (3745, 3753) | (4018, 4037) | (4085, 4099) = 2.1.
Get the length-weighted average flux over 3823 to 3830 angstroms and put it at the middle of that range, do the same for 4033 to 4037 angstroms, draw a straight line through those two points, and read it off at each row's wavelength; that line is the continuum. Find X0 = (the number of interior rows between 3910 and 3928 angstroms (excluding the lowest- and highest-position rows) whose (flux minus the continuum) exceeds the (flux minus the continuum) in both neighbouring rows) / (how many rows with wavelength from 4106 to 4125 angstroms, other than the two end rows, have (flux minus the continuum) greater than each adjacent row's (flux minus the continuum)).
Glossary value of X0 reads 0.75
